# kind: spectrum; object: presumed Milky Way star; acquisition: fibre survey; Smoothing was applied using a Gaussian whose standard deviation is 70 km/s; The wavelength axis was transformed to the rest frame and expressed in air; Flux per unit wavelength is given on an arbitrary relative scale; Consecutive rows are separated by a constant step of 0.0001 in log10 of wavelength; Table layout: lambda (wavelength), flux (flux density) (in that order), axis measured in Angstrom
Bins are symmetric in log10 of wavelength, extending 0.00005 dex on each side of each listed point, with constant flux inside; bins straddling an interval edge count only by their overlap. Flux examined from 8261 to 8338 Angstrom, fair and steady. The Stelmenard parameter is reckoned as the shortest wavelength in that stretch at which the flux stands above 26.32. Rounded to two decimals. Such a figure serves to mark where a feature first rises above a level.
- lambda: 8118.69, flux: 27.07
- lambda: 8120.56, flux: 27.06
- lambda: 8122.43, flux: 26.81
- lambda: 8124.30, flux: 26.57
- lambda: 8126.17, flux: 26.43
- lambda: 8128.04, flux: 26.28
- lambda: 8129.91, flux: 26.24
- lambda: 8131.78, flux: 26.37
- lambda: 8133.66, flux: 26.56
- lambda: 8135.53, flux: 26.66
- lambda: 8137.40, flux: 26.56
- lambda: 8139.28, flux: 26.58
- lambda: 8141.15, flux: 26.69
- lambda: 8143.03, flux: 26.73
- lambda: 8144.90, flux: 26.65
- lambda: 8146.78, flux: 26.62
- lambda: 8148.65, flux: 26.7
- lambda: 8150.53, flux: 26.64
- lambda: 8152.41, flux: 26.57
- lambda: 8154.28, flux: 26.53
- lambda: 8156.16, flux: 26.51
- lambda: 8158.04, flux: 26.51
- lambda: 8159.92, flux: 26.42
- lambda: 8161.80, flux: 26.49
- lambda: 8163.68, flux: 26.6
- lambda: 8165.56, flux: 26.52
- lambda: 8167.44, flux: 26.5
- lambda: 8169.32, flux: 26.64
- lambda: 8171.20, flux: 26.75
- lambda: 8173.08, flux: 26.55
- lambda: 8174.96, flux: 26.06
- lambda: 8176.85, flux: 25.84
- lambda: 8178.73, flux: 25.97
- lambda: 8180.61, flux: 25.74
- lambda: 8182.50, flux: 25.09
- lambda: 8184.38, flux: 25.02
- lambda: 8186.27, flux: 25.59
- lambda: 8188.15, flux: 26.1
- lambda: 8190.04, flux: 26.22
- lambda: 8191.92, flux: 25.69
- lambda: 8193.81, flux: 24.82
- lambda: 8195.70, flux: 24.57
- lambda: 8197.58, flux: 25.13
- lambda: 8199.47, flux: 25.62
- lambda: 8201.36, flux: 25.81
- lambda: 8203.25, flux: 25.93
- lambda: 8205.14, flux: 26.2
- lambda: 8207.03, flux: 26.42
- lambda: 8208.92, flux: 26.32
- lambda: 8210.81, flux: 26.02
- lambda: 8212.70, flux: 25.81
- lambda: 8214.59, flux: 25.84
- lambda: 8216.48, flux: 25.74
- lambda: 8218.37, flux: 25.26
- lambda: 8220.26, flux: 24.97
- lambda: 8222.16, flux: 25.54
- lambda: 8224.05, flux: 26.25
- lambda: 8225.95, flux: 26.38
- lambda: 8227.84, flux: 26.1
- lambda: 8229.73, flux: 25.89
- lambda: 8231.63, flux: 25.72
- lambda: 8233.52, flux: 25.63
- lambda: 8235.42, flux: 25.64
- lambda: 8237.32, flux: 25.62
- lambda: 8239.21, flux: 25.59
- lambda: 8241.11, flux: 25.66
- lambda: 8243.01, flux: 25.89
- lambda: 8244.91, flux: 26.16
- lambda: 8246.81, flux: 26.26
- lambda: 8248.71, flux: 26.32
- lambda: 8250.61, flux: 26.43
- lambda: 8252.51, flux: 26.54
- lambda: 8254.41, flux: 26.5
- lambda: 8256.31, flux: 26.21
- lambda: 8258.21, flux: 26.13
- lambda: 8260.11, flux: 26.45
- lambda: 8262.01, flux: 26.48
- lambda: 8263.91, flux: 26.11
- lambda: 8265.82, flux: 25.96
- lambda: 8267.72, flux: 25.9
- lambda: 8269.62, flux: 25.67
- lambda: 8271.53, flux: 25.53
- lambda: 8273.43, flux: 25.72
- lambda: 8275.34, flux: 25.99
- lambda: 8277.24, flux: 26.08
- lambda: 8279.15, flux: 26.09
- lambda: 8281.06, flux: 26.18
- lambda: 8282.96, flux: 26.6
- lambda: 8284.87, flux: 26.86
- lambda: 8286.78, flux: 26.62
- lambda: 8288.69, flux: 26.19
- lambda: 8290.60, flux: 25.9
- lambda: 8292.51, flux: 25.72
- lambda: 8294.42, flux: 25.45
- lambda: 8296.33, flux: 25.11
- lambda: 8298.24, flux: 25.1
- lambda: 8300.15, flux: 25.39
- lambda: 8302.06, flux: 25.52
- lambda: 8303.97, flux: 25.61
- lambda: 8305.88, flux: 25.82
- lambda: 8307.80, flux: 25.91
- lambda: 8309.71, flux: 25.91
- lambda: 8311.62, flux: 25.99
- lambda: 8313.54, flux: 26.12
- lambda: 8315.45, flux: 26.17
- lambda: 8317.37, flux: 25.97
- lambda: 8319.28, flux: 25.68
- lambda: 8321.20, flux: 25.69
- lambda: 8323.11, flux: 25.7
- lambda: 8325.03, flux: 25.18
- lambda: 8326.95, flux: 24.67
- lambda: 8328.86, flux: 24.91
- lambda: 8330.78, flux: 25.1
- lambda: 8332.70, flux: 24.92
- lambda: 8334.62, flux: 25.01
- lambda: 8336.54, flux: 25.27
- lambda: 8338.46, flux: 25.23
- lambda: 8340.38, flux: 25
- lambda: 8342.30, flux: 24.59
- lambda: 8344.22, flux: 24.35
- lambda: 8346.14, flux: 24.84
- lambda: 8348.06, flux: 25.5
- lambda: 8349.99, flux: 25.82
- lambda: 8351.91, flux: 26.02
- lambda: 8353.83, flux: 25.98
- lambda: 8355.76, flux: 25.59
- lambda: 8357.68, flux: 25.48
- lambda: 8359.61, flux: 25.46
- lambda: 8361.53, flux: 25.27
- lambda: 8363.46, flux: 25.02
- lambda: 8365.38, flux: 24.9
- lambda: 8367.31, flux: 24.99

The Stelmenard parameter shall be 8262.01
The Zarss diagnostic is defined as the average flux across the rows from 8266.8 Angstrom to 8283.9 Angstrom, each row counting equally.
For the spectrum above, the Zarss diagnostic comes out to 26.0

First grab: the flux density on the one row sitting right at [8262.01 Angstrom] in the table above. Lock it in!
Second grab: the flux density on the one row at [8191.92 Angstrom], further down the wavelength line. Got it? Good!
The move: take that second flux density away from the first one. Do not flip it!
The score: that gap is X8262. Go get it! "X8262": 0.79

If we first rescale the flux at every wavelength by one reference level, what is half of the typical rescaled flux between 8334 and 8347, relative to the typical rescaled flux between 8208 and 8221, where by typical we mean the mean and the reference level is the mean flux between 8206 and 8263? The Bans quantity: 0.484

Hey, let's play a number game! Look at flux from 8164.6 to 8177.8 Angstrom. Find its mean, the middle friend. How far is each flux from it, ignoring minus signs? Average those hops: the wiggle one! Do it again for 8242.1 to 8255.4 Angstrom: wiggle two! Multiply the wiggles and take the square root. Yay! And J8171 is 0.21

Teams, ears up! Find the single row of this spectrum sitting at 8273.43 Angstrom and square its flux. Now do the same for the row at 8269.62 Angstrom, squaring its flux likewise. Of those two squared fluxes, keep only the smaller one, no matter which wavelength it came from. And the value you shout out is 659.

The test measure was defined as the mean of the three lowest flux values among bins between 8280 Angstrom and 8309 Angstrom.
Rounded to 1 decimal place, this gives 25.2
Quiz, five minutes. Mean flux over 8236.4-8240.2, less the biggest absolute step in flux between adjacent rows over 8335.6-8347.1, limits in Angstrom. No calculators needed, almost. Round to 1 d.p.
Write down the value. 25.1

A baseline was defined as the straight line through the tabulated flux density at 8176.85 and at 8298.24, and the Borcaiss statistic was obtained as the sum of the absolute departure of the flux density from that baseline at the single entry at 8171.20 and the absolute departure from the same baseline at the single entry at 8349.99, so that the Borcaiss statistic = 1.9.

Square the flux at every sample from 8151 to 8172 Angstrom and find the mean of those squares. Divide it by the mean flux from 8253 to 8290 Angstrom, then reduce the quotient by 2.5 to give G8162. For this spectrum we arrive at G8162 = 24.4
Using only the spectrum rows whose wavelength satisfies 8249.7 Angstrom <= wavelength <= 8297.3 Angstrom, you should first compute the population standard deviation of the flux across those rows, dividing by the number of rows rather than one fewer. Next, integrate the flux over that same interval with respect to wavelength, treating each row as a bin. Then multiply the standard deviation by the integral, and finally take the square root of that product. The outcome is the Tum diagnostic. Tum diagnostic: 23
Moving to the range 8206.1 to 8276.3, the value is 26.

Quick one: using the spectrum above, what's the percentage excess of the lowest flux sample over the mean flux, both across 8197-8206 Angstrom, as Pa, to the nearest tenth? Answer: -2.4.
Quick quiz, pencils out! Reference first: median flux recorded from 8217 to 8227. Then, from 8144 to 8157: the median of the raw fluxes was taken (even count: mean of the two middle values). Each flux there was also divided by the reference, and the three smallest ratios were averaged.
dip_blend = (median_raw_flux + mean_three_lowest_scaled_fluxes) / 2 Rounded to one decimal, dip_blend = 13.8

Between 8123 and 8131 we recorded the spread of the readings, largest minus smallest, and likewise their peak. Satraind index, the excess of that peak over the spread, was 26.2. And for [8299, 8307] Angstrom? 25.4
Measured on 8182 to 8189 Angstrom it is 25.0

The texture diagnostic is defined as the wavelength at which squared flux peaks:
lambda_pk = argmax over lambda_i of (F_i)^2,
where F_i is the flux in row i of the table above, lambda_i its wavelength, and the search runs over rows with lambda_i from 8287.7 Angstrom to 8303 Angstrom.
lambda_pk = 8288.69 Angstrom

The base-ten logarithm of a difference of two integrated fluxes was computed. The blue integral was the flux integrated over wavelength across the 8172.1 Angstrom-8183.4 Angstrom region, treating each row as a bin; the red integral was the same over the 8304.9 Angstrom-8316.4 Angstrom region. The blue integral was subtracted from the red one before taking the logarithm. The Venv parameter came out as 0.8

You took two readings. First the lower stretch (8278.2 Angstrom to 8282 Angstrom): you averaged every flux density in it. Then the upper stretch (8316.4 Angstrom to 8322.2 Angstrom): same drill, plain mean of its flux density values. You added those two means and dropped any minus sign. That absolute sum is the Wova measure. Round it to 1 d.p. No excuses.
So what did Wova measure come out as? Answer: 51.9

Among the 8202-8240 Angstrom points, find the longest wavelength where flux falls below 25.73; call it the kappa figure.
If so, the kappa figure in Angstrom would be 8239.21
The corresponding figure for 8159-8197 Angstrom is 8195.70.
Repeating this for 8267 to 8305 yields 8303.97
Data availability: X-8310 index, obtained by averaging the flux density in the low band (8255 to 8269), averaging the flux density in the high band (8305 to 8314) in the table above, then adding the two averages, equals 52.1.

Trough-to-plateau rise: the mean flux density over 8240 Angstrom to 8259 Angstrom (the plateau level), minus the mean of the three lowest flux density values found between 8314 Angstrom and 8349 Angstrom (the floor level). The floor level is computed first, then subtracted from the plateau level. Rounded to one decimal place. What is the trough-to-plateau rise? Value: 1.7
